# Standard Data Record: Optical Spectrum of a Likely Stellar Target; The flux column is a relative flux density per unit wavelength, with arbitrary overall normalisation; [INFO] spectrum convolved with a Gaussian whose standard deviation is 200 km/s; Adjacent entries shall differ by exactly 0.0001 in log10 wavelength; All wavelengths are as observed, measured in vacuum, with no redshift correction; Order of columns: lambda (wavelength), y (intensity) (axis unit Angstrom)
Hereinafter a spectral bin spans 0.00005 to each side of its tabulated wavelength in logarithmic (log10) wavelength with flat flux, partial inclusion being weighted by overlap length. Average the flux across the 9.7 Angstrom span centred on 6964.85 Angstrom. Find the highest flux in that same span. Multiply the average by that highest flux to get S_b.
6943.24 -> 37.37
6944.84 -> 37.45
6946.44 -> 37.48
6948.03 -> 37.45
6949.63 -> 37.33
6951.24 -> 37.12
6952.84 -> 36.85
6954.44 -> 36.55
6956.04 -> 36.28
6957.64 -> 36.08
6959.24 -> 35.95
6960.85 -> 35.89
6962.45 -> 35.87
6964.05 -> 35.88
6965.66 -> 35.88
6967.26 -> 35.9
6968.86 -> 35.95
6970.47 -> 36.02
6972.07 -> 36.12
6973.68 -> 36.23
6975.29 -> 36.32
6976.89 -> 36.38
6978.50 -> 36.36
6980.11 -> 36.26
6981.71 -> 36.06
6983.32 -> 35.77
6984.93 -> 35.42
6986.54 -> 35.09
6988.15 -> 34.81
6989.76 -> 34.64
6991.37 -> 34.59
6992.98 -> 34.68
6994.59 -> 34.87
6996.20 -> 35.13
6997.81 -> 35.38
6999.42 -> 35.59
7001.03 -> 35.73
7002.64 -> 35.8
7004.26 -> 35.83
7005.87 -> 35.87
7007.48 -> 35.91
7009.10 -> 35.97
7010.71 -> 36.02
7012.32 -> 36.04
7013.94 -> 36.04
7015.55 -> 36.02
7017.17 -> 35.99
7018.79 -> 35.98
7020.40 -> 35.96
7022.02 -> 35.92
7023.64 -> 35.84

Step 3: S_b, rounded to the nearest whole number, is 1290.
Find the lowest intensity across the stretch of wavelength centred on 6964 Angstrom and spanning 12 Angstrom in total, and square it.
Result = 1287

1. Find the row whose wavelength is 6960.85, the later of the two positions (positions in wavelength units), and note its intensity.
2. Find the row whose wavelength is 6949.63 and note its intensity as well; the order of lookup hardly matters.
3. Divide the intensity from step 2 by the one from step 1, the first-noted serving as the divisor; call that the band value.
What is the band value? 1.04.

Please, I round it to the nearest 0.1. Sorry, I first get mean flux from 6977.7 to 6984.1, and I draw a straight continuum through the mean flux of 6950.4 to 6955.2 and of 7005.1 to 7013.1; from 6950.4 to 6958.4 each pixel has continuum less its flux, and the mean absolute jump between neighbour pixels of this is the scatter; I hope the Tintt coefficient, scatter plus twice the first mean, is 72.5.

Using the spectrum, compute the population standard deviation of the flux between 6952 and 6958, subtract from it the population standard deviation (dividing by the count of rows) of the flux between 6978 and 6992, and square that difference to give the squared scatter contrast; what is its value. 0.14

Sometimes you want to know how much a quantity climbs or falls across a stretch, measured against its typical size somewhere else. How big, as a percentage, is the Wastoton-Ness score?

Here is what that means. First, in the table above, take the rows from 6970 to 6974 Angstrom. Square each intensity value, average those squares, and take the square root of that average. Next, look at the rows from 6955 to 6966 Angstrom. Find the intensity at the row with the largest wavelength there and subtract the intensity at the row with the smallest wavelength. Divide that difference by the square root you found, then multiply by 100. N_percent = -1.1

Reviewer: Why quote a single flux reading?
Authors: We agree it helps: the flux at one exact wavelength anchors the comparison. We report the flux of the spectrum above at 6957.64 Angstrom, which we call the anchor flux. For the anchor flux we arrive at 36.08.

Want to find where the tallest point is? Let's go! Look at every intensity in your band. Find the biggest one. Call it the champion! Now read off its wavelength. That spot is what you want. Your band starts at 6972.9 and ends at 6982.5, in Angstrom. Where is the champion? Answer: 6976.89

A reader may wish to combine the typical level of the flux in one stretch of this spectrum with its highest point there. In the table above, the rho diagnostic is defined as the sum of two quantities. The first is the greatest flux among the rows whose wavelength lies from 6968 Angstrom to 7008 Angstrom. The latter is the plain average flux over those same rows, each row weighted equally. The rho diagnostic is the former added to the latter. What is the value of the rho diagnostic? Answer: 72.0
